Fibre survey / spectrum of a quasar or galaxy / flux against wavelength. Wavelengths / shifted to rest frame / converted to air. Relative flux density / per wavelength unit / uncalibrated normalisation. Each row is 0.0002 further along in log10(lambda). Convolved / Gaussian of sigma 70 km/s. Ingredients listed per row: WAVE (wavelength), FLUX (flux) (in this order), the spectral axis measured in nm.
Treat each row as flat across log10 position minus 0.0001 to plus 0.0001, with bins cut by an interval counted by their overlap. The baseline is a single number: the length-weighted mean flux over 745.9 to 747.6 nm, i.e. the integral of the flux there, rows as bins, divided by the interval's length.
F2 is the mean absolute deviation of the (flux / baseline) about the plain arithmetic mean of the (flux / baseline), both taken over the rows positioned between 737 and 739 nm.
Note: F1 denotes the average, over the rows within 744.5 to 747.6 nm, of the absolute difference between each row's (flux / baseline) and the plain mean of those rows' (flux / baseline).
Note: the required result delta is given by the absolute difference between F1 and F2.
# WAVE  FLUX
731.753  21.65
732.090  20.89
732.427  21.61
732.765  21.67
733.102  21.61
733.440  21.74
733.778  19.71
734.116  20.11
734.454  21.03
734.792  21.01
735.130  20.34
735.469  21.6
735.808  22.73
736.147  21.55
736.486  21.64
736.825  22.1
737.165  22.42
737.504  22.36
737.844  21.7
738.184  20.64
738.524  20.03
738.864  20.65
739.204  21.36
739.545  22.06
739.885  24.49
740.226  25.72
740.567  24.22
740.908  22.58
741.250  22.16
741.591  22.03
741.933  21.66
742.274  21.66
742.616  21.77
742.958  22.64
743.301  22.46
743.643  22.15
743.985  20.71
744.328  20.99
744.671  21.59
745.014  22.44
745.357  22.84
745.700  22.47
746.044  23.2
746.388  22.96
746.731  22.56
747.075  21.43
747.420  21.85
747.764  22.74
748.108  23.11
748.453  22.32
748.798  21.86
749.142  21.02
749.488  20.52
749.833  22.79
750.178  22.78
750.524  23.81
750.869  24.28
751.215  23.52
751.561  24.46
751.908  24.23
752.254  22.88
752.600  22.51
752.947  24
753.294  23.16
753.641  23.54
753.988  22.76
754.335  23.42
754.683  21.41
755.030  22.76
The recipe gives 0.016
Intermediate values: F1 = 0.0223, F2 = 0.038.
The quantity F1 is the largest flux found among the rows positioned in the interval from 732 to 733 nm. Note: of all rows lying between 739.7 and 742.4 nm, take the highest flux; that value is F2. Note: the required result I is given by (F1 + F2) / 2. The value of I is 23.7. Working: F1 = 21.67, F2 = 25.72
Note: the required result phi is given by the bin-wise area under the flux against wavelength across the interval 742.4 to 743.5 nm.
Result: 24.5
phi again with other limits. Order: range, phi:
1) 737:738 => 22.2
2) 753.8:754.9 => 24.8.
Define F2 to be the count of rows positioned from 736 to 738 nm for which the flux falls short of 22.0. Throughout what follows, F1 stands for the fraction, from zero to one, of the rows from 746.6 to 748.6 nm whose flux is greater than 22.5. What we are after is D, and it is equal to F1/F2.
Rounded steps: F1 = 0.50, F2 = 3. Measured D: 0.17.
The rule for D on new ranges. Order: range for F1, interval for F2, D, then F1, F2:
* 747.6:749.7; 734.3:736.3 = 0.07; 0.33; 5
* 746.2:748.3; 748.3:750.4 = 0.22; 0.67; 3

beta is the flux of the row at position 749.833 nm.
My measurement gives 22.79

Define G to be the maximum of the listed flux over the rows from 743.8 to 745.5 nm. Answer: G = 22.84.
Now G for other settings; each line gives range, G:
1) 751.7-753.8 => 24.23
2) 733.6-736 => 22.73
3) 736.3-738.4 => 22.42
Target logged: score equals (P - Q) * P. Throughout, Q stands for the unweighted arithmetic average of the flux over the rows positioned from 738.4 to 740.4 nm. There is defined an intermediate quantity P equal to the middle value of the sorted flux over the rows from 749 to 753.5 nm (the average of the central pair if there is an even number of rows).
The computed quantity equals 18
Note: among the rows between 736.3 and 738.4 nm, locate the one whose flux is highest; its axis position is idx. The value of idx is 737.165 nm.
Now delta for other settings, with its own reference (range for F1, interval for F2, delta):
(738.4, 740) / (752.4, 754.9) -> 0.027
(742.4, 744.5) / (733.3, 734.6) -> 0.005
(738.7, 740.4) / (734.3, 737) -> 0.057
